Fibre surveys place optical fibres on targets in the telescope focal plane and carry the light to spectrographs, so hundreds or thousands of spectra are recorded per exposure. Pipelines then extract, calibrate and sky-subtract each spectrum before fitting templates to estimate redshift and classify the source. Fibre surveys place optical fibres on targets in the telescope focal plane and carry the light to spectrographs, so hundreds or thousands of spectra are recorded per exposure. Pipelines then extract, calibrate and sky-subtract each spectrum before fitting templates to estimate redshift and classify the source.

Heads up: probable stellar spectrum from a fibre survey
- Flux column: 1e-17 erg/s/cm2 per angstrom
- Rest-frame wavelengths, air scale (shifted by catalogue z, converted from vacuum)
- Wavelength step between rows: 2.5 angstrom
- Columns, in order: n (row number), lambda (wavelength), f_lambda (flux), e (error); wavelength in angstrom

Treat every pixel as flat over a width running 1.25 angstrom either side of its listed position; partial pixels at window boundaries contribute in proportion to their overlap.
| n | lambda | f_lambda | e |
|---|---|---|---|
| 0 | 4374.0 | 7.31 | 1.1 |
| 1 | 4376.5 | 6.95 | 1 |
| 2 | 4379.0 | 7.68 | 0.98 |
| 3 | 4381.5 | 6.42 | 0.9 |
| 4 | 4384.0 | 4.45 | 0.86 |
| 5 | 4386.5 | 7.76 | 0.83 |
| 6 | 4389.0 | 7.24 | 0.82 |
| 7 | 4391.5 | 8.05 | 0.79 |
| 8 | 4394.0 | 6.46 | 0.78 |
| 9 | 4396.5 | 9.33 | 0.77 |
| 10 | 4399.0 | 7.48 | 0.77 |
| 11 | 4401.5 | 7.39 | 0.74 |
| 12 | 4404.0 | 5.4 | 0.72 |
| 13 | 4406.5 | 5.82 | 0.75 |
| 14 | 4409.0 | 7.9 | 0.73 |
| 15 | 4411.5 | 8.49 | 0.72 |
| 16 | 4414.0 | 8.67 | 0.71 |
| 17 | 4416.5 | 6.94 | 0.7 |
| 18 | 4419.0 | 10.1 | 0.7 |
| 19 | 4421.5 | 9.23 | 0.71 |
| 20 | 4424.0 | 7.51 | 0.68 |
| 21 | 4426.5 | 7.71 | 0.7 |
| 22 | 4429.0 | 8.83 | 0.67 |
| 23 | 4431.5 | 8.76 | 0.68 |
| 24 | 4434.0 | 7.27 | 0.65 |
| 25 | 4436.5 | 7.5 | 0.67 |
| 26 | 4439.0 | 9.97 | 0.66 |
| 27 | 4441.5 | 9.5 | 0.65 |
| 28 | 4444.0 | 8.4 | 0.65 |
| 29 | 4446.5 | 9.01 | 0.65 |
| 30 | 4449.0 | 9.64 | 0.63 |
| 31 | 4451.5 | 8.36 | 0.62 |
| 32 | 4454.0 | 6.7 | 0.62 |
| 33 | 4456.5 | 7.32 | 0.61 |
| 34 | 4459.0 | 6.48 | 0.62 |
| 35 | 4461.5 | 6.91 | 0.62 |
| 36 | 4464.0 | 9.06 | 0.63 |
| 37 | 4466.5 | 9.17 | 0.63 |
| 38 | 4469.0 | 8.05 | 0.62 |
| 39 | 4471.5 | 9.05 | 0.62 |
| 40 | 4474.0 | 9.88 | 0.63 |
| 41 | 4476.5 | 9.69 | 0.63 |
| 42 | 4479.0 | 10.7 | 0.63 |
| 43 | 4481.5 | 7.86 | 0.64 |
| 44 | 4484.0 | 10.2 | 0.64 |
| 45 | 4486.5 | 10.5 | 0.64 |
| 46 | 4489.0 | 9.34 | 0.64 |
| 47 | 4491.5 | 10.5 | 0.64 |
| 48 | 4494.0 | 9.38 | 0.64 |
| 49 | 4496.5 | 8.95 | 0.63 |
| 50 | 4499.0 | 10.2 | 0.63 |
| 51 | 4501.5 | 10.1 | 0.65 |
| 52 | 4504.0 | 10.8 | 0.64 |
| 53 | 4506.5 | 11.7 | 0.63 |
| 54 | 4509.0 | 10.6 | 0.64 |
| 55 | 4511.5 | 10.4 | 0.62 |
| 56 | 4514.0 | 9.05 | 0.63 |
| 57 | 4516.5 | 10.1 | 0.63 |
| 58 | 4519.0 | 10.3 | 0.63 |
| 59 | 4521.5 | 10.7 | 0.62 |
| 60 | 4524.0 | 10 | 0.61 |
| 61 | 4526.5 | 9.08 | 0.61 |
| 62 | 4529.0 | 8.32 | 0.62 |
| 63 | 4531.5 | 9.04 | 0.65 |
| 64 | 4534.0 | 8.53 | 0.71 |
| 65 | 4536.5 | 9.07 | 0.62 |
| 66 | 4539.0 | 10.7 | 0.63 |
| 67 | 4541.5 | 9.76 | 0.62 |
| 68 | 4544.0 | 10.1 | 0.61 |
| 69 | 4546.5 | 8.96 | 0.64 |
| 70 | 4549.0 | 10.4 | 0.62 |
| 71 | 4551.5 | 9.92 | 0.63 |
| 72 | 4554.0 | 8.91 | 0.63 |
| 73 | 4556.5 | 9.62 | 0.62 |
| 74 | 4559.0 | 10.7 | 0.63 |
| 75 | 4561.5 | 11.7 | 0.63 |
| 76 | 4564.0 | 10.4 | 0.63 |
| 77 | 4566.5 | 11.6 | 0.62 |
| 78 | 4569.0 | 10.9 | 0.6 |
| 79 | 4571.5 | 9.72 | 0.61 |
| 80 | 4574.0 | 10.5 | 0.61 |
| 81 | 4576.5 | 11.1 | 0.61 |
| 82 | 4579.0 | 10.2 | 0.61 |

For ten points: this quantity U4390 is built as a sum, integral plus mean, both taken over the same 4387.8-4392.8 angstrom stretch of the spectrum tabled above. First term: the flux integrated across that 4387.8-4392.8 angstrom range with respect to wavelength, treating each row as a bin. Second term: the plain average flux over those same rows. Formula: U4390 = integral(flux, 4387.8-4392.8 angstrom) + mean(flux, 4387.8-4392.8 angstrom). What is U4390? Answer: 46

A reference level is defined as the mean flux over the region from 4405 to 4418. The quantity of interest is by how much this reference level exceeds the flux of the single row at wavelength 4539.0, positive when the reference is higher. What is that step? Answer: -3.1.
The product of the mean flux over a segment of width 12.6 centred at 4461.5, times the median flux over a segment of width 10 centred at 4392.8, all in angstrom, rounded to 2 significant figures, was 60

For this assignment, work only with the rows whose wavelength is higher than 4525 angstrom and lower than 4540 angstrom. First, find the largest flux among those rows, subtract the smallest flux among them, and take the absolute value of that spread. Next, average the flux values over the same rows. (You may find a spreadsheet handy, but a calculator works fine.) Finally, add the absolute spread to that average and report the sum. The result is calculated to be 11.5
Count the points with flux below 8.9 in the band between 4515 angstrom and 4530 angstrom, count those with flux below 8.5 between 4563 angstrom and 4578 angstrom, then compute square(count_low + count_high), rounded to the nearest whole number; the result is 1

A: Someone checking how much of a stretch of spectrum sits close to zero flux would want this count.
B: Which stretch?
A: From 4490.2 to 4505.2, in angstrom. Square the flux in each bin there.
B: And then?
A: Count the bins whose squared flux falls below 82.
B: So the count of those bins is 1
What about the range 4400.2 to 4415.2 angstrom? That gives 6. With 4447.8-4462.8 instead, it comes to 5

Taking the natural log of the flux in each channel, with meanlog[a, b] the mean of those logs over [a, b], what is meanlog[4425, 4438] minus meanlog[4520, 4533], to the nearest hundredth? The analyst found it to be -0.16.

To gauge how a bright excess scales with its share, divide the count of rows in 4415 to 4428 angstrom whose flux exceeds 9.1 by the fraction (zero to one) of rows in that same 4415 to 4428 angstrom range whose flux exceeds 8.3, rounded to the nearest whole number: 5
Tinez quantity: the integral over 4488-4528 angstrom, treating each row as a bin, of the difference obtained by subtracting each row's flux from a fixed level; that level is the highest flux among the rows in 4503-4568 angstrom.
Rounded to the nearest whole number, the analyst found 65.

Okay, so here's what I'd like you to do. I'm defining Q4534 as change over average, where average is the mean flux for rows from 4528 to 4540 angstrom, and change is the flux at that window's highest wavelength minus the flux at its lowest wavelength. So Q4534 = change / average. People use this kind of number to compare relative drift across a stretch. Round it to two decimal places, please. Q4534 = 0.26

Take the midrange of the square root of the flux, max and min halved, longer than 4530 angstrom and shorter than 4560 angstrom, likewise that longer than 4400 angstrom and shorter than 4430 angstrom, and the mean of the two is 2.92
